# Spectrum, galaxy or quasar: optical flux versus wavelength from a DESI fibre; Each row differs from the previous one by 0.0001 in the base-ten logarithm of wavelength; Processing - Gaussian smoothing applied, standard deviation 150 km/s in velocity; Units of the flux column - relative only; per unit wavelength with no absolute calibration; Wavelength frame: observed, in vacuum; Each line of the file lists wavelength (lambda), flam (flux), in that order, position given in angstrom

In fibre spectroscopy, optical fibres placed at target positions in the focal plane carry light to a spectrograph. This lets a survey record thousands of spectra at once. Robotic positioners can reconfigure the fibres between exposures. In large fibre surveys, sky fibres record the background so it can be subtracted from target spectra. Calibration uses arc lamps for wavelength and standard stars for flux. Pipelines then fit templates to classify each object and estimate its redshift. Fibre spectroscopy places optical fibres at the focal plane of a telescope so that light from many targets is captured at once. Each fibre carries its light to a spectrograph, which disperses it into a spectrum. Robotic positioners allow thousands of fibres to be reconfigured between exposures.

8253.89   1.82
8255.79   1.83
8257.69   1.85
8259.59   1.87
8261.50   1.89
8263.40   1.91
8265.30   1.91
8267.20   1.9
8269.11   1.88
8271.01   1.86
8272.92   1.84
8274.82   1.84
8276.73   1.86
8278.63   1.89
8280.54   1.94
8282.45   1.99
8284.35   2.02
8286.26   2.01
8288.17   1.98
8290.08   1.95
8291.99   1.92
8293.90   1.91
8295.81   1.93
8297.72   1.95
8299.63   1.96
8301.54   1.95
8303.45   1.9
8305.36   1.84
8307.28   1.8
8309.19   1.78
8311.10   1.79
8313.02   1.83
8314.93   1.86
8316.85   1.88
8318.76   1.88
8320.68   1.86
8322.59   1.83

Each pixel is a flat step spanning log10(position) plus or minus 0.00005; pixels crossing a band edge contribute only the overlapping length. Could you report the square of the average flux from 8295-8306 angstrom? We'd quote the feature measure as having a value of 3.7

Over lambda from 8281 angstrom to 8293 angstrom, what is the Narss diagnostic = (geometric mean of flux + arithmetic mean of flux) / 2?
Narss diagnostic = 1.98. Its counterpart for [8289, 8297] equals 1.93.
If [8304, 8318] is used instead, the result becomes 1.83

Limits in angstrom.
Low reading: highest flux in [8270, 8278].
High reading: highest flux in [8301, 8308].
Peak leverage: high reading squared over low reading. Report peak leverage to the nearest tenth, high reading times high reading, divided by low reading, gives 2.0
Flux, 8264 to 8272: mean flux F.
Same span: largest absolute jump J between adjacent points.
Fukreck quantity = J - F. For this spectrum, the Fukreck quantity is -1.87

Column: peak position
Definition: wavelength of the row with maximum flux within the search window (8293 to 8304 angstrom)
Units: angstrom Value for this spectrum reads 8299.63 angstrom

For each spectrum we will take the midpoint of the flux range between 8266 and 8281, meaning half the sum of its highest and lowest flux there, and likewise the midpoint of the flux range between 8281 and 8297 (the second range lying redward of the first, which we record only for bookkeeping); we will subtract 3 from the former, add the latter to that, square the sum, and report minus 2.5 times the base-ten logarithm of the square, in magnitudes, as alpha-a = 0.34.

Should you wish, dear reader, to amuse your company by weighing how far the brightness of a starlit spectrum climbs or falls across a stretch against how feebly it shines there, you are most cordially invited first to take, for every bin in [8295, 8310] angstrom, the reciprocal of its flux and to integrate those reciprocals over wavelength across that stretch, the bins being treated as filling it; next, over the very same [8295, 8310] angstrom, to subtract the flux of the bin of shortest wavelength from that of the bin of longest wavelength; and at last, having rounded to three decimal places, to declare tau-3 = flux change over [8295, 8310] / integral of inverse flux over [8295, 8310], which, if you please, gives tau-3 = -0.019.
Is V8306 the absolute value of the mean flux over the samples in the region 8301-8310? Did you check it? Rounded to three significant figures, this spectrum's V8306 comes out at 1.85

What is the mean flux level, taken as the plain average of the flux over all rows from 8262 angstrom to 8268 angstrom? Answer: 1.91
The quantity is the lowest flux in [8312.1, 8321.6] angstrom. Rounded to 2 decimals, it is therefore 1.83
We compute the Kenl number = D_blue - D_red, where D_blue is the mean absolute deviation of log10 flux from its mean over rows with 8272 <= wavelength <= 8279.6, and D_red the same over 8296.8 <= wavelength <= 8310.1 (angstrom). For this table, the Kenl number -0.0111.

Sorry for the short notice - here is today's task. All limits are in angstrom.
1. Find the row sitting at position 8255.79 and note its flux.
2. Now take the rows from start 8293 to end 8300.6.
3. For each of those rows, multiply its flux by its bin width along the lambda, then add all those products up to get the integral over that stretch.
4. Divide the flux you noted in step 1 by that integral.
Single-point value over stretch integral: 0.124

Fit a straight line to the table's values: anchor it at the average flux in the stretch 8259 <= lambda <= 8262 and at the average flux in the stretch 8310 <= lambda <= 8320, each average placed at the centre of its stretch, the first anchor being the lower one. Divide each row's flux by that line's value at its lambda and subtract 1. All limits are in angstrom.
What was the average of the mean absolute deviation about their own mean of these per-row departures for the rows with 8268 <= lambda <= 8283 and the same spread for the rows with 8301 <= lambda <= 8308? 0.025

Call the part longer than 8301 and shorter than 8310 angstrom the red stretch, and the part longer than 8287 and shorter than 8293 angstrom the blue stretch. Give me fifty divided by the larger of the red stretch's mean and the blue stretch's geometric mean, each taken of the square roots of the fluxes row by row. 35.8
